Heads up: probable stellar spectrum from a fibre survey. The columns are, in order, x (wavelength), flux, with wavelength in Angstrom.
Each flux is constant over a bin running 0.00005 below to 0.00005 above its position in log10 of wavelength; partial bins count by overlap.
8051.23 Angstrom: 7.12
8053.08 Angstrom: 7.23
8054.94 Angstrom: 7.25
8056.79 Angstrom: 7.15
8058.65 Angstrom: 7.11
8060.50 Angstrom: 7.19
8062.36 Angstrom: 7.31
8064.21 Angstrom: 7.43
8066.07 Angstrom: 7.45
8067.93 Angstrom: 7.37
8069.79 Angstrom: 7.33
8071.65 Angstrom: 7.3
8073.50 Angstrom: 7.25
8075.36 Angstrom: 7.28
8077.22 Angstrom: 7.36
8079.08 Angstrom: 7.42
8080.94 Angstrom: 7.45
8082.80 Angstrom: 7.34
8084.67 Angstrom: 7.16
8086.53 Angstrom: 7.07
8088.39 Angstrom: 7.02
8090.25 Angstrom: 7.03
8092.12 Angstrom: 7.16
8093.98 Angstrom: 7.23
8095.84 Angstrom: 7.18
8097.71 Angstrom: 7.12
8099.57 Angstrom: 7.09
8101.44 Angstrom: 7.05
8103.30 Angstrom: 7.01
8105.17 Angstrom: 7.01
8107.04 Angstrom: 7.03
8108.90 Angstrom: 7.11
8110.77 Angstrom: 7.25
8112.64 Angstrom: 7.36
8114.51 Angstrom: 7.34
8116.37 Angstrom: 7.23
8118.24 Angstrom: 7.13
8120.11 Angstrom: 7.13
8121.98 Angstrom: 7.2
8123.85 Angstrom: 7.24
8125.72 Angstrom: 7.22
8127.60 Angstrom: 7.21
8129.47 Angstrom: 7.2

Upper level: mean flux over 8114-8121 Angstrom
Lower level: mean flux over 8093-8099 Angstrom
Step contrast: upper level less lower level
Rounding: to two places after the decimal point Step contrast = 0.03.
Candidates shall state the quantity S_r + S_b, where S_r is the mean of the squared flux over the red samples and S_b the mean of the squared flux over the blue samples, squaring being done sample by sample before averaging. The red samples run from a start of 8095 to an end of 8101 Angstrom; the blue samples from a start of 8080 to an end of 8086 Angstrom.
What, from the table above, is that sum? 104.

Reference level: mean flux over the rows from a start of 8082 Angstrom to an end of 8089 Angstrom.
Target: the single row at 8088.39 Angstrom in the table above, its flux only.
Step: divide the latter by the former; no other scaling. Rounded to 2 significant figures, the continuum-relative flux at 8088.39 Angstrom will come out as 0.98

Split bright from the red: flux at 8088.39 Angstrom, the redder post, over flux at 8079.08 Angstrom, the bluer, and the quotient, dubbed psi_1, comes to 0.95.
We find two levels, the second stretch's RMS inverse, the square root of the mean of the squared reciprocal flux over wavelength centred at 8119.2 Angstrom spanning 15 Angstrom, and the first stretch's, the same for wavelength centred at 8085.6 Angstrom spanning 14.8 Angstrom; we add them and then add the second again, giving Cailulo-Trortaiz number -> 0.416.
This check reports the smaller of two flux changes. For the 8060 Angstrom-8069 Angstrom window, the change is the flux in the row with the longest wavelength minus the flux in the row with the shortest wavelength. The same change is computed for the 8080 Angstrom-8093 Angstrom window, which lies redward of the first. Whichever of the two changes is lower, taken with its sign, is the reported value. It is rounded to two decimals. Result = -0.29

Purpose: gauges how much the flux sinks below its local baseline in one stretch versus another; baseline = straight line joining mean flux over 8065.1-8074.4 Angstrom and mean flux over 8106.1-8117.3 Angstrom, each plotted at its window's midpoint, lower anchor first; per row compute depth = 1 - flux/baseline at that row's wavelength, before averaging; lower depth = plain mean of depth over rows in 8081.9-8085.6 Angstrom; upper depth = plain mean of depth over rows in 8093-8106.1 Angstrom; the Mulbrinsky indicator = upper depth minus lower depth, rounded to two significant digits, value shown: 0.015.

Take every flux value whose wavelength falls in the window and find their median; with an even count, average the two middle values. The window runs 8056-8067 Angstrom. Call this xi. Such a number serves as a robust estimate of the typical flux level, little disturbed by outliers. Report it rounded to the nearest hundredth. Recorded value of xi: 7.25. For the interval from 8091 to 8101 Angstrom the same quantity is 7.16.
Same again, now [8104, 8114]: 7.11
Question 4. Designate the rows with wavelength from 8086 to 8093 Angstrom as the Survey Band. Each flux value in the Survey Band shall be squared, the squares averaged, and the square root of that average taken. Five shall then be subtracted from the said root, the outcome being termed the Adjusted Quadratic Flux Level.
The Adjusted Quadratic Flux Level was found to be 2.1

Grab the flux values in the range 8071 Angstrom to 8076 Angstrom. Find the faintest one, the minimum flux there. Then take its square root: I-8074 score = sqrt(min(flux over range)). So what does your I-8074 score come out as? 2.69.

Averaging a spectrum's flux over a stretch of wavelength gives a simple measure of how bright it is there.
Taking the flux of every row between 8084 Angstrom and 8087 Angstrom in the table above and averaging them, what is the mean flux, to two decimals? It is 7.12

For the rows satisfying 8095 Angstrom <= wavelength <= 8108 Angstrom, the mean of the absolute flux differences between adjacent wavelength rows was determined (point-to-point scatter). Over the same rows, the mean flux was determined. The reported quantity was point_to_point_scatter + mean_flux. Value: 7.10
